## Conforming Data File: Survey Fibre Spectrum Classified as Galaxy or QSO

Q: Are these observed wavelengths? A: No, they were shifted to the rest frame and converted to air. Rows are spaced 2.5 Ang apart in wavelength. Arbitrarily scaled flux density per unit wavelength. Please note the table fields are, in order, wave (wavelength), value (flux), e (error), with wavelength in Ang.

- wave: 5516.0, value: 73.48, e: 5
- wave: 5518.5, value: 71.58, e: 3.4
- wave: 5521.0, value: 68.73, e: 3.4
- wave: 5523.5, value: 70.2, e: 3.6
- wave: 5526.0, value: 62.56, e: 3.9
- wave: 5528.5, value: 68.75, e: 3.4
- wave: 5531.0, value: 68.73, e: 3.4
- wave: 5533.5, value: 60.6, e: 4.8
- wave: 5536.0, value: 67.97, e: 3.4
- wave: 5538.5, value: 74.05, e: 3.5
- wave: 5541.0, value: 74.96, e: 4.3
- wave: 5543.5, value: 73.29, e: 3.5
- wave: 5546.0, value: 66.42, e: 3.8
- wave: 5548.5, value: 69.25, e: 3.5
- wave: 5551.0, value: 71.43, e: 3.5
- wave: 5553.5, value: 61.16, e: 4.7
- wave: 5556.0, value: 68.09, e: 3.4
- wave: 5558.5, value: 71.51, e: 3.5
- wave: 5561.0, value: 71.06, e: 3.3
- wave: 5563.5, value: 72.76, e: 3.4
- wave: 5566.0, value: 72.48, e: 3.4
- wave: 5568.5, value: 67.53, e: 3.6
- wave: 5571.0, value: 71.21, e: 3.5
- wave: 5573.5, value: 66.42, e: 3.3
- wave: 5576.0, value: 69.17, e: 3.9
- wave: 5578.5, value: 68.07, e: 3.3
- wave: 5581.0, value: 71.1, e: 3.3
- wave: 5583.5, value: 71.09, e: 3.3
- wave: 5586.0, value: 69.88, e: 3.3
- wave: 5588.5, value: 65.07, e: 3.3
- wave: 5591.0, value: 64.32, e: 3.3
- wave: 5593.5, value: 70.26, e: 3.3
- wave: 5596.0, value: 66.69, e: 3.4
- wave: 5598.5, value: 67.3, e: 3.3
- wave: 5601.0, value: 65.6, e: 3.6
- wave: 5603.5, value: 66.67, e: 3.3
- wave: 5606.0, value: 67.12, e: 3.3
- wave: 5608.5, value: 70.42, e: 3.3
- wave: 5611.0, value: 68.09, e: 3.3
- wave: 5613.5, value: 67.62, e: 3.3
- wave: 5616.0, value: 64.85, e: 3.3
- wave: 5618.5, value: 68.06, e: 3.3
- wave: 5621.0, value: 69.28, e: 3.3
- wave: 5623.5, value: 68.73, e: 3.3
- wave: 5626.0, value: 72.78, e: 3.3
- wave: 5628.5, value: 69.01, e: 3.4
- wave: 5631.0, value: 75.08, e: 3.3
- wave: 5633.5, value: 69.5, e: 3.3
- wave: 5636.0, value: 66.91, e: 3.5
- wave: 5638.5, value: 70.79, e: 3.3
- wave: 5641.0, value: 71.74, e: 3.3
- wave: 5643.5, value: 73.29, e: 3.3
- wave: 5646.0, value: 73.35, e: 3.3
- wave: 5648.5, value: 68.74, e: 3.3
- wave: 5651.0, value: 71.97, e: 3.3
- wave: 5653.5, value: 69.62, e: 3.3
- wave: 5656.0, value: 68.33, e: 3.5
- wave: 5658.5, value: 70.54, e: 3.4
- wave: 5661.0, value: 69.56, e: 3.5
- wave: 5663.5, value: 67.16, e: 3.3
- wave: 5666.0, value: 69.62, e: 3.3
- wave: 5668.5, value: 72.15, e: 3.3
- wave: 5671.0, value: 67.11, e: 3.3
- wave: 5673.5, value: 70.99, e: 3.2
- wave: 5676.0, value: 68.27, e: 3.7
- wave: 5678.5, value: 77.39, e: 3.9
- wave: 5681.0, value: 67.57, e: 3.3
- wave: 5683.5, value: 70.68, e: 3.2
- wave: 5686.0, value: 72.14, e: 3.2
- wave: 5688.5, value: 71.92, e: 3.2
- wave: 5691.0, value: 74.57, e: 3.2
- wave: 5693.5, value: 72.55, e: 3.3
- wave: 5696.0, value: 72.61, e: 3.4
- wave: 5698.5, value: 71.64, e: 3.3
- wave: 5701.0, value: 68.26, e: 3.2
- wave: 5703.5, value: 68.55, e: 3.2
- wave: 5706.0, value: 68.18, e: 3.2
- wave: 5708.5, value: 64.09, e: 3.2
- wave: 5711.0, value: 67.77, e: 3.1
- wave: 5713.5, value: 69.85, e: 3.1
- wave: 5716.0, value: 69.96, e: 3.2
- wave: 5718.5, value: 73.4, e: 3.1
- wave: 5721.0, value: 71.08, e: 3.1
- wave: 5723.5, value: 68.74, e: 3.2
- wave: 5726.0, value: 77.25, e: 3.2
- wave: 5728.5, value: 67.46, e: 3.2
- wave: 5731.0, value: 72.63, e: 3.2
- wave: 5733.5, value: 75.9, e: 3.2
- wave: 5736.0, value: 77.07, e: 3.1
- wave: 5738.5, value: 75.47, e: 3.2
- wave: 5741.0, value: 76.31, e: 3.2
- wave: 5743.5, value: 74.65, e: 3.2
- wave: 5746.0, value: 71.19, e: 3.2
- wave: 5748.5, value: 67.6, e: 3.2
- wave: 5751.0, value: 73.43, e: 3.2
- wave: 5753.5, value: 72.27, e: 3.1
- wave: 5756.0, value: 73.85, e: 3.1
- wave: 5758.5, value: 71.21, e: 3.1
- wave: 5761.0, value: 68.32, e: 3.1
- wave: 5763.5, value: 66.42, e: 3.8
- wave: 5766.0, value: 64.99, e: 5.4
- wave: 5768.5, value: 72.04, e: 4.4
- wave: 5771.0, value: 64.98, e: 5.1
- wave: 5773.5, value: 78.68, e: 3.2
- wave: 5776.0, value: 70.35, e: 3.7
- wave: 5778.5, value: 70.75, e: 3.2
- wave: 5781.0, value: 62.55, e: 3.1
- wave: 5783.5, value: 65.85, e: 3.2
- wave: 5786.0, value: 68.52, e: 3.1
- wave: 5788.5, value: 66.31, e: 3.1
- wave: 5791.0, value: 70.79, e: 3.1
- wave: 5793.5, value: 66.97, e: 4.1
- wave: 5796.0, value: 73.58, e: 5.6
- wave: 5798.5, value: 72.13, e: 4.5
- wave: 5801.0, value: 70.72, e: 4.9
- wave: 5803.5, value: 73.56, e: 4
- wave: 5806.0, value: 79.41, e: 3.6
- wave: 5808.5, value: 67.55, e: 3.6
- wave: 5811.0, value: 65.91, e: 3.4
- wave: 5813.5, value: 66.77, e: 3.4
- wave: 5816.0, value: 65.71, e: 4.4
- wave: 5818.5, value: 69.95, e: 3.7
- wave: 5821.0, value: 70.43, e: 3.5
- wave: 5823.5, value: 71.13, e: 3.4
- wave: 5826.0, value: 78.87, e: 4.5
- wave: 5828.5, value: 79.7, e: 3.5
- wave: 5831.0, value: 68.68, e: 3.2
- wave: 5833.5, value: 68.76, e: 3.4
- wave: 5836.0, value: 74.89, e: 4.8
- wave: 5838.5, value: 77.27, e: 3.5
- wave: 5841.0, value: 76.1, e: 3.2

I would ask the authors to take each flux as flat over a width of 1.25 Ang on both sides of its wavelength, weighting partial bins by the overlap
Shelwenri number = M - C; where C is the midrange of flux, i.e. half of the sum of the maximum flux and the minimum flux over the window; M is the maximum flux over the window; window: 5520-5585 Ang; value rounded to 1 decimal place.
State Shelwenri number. 7.2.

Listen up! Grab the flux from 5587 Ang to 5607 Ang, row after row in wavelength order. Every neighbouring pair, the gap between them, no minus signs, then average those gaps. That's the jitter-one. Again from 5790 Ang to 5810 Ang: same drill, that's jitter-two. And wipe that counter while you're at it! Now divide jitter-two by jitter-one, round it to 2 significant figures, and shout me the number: 2.4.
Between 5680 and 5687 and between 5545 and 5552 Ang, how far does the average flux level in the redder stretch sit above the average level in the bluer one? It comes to 1.1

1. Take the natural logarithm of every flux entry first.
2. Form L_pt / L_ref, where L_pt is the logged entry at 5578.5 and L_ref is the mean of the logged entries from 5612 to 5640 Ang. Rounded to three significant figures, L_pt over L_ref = 0.996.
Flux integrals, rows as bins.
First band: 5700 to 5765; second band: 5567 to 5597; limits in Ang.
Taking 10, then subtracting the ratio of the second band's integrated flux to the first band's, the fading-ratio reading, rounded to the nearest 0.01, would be 9.56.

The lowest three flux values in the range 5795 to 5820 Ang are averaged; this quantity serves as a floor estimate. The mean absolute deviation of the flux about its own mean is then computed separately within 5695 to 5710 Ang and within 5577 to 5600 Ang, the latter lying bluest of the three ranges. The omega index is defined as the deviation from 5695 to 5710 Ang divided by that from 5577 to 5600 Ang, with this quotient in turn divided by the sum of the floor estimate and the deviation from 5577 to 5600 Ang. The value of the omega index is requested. 0.015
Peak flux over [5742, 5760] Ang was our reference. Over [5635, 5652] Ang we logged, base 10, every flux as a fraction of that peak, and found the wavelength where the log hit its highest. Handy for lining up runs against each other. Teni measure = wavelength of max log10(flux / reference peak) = 5646.0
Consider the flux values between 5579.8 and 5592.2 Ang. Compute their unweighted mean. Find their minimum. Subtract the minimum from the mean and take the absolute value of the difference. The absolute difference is 4.0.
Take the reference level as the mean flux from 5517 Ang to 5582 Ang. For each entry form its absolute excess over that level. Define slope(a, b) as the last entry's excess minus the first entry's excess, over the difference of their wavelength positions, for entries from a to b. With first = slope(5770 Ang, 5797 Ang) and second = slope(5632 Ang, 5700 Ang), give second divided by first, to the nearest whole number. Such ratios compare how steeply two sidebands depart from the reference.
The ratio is 5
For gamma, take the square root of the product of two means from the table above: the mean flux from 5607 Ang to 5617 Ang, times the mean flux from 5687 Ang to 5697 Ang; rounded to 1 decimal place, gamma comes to 70.3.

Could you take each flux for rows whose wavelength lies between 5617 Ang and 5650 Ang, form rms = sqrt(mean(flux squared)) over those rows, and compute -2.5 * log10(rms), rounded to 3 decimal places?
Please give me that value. -4.622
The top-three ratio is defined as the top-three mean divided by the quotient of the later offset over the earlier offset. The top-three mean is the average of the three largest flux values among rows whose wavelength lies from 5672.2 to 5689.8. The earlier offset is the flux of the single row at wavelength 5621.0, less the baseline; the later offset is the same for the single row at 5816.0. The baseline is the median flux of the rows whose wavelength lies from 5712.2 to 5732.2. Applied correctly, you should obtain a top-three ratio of 19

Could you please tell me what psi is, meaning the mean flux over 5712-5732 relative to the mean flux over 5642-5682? 1.01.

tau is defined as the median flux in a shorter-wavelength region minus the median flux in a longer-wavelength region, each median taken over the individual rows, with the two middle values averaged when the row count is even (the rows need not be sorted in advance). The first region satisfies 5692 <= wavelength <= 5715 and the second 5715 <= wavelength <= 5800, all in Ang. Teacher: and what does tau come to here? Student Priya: -2.6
